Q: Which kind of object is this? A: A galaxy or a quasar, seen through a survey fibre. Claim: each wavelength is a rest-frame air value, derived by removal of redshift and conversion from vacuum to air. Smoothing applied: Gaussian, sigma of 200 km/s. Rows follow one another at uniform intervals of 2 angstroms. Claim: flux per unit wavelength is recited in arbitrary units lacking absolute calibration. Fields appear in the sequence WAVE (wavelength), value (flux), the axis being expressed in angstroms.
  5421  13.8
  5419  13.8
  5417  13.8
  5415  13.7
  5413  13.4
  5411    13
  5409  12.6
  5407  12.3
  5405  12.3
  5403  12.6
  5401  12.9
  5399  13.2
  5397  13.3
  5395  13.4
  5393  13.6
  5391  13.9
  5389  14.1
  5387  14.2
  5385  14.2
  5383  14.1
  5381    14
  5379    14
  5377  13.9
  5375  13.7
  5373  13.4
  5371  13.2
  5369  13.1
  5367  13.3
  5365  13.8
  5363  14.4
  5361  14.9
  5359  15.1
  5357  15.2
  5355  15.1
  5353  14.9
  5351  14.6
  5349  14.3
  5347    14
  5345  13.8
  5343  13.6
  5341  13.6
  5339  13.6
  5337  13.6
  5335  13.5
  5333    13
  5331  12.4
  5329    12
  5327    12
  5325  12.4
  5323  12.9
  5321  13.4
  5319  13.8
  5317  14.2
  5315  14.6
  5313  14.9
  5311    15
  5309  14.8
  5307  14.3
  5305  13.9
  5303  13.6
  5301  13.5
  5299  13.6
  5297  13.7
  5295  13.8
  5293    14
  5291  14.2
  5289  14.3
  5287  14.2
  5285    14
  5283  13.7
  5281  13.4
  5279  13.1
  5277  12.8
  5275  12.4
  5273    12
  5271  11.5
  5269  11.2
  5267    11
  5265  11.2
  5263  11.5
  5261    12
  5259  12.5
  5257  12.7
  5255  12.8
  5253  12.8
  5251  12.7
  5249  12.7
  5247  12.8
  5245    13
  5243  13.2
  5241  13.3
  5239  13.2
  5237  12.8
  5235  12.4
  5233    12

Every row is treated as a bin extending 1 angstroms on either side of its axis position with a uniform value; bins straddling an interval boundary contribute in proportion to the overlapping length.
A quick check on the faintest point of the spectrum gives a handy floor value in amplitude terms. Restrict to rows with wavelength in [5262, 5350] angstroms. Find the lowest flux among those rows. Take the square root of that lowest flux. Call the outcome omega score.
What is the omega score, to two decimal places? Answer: 3.32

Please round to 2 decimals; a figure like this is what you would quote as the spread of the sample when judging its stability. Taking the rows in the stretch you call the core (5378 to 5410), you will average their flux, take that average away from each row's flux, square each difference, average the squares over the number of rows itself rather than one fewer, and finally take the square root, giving 0.67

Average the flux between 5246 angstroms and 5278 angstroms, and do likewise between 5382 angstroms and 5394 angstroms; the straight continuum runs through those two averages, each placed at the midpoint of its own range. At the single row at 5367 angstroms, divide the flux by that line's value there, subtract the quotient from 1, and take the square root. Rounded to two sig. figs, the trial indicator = 0.17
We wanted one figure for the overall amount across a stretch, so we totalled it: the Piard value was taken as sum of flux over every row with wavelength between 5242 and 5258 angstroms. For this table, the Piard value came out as 103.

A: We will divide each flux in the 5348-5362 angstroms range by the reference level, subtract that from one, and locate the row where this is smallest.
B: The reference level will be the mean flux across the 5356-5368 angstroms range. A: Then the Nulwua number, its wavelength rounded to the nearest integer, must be 5357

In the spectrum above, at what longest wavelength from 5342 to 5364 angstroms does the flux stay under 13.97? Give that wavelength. 5345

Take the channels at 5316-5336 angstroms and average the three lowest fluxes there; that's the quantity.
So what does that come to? 12.1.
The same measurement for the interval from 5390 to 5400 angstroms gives 13.3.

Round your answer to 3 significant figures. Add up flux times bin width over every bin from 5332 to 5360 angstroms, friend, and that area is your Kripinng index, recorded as 396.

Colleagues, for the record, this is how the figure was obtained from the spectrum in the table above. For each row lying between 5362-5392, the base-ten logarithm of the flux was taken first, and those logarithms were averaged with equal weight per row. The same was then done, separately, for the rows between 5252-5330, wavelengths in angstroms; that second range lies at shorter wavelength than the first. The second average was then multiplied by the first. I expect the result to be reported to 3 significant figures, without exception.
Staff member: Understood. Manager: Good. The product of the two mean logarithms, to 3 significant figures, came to 1.28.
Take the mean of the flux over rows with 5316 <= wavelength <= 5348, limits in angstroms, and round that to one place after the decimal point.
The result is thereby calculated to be 13.2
